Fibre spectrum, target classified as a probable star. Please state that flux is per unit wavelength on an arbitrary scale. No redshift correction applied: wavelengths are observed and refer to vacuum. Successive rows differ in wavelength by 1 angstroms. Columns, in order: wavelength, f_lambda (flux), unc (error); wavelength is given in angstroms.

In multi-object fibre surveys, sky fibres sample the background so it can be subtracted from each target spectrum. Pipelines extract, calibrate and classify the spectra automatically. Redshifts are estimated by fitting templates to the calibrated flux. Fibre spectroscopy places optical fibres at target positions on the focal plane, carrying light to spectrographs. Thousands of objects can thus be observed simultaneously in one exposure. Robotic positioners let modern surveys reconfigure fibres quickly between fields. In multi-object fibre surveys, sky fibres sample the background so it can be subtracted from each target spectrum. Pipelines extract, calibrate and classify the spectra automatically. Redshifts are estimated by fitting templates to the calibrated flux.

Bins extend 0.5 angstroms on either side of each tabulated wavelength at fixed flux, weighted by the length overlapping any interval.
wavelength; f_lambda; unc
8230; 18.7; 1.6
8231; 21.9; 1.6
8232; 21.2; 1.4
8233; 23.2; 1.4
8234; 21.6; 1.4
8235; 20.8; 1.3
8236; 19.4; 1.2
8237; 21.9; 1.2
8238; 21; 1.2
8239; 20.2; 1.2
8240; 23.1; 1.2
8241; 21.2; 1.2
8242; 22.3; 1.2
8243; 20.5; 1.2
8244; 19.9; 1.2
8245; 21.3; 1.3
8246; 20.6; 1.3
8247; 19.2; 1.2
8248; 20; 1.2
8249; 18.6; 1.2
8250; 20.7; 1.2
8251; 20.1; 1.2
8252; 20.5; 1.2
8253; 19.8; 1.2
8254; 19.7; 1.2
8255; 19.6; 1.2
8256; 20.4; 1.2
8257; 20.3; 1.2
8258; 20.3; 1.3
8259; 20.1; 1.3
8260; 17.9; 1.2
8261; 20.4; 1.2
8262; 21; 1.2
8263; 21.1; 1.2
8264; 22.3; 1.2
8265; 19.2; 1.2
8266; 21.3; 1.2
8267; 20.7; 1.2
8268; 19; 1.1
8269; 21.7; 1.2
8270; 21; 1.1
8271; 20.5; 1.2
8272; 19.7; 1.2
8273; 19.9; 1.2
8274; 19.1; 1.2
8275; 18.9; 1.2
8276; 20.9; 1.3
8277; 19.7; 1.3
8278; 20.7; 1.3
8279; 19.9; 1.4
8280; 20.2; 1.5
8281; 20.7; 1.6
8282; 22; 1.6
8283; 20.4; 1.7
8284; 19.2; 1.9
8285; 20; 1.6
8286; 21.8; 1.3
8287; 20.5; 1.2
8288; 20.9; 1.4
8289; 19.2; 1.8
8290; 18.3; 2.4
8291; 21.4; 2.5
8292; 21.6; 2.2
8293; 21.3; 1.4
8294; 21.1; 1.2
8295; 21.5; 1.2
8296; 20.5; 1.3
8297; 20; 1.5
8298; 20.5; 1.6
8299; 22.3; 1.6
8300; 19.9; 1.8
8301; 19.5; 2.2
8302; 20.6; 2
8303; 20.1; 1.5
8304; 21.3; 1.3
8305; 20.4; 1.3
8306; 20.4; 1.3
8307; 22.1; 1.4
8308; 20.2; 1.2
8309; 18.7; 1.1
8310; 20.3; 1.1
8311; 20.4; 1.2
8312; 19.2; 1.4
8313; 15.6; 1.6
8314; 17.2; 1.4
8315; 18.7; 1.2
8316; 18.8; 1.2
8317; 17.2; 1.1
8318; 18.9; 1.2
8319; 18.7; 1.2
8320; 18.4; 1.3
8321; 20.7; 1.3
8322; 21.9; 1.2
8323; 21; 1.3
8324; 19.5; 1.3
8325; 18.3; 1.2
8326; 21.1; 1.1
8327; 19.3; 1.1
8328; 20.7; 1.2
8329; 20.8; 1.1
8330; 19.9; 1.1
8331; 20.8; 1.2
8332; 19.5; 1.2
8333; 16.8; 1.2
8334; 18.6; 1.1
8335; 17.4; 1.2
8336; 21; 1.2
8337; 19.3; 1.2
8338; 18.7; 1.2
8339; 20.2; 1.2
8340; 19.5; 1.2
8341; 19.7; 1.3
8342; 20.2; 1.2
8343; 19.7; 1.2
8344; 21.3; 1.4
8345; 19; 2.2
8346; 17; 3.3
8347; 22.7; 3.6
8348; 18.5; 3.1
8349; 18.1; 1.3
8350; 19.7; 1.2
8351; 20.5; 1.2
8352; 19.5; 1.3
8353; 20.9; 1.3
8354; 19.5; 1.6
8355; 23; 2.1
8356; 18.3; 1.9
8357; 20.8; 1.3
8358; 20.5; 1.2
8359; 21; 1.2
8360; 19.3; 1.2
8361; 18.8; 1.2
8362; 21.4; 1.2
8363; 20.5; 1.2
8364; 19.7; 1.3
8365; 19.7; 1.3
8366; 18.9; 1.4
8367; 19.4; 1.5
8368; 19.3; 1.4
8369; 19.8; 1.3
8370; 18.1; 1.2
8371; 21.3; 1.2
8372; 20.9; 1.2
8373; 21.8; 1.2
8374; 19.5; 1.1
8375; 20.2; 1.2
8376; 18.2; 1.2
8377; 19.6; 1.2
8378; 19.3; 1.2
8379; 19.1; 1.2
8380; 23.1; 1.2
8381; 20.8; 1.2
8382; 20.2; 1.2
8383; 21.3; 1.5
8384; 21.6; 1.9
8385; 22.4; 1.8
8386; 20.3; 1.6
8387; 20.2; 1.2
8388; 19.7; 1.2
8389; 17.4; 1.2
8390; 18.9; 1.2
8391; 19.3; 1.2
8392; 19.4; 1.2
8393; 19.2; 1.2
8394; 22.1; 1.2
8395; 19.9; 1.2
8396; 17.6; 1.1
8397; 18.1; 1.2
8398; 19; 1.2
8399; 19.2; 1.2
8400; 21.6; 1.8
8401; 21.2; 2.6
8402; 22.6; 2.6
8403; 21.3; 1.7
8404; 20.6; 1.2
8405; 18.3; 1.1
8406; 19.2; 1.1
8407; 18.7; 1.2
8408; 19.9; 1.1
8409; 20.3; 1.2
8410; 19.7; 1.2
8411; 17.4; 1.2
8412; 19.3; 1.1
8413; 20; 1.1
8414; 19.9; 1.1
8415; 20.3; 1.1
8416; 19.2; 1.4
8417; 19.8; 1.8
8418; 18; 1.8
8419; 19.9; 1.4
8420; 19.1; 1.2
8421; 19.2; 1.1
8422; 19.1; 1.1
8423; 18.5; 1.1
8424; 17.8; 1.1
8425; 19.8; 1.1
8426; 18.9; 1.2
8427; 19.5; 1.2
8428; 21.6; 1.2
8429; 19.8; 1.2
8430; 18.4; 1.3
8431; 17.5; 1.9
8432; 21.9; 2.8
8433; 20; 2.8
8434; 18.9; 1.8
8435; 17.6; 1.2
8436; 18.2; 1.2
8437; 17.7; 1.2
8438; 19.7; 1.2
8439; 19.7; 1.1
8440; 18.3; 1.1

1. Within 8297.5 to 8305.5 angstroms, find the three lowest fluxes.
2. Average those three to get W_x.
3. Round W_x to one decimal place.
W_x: 19.8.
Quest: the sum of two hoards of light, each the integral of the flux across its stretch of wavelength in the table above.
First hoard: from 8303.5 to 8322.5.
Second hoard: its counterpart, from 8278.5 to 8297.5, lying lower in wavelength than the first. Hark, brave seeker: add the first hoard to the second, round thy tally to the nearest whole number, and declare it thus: 760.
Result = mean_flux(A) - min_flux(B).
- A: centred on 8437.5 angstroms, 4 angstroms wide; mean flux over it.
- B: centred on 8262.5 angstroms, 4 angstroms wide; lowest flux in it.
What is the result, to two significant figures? -1.6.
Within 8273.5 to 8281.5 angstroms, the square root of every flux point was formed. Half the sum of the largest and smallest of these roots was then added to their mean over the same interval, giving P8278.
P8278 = 8.93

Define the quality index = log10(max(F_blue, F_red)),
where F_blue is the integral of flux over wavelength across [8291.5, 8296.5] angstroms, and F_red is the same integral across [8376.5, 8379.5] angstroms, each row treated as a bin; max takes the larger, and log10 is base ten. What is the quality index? 2.03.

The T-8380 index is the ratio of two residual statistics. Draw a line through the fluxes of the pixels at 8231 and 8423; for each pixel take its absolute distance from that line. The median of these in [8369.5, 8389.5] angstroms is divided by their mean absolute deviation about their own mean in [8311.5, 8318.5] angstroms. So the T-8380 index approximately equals 1.1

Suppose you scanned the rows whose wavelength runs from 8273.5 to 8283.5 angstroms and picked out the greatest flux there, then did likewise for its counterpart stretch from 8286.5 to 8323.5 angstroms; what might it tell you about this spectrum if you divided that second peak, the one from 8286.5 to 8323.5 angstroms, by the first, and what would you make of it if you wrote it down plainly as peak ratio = 1.01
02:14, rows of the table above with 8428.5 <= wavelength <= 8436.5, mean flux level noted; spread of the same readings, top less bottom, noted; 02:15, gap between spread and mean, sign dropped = 15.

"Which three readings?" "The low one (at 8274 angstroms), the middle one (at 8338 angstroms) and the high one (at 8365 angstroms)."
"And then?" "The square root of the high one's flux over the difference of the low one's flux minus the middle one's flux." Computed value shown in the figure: 7.0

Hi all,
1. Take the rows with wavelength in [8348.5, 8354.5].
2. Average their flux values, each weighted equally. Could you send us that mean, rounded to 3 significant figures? 19.7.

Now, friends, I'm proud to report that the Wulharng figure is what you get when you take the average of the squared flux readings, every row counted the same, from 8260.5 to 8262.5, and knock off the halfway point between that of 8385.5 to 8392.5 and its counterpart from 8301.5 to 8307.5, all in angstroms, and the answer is 25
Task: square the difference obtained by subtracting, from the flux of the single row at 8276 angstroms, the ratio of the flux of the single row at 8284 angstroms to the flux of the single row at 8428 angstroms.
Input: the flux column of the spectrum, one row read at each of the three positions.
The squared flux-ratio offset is 400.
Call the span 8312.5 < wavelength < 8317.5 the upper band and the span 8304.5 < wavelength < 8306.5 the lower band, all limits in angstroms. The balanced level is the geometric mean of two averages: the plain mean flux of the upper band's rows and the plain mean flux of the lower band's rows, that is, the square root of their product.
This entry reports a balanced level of 18.9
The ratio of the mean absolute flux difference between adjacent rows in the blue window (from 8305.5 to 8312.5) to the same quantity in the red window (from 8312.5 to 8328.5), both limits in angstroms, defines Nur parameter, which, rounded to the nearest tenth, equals 1.0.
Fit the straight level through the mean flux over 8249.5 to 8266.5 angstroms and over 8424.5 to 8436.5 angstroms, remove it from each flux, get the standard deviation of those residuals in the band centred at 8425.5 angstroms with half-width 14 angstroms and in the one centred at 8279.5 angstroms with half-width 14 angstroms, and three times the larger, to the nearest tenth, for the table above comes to 3.2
